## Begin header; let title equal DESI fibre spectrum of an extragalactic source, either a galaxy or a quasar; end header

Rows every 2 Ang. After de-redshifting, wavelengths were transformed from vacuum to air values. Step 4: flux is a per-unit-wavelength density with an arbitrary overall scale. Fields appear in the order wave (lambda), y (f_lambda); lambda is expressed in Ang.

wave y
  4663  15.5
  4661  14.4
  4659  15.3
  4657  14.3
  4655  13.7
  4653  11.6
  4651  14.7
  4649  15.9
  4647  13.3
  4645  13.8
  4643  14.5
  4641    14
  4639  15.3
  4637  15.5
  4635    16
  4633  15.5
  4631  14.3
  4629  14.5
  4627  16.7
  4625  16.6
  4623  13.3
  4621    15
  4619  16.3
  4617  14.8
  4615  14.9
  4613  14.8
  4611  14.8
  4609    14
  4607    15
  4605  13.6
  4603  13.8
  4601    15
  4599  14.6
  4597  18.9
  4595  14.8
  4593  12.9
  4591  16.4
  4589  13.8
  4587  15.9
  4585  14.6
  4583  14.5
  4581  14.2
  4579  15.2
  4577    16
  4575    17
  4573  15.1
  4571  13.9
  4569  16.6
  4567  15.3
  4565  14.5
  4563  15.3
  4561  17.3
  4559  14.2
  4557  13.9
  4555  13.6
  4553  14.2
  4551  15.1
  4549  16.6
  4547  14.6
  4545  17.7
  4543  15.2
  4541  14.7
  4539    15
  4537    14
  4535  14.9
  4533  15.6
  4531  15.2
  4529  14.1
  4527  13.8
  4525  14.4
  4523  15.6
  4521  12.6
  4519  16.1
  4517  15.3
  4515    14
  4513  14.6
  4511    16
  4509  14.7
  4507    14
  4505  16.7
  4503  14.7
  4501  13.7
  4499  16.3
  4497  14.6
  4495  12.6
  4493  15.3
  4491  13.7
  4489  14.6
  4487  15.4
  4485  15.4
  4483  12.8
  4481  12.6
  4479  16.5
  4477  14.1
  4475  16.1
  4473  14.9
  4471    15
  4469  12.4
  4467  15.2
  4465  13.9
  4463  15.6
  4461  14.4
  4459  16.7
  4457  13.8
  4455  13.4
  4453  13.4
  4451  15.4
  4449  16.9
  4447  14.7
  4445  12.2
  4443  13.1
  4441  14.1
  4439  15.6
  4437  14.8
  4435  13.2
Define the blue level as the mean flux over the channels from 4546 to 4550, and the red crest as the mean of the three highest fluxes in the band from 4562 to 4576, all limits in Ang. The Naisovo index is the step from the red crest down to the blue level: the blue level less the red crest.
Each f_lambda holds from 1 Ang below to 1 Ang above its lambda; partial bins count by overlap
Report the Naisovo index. -0.7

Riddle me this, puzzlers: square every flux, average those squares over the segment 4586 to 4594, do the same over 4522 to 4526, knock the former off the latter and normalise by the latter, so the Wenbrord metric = 0.025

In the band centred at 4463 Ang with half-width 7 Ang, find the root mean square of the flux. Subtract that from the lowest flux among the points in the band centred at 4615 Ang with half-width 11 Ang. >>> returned -1.3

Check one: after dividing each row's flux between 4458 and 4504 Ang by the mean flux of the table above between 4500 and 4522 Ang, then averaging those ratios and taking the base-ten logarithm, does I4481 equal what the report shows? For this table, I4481 -0.0039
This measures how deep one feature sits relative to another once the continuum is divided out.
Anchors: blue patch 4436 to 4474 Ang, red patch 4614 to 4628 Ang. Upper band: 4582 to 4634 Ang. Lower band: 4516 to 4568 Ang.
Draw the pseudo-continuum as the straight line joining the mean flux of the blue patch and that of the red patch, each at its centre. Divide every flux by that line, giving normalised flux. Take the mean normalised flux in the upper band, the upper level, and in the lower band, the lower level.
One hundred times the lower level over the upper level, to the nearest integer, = 102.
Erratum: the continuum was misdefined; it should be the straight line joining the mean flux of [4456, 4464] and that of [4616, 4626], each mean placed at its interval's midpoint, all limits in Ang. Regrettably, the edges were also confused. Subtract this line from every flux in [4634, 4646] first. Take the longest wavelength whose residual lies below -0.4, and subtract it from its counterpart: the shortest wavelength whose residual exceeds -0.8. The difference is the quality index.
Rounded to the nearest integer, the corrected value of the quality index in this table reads -10 Ang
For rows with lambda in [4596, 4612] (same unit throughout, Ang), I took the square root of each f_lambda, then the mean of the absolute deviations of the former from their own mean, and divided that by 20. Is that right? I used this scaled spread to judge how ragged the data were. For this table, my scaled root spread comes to 0.0063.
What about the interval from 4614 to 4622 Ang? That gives 0.0033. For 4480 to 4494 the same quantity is 0.0070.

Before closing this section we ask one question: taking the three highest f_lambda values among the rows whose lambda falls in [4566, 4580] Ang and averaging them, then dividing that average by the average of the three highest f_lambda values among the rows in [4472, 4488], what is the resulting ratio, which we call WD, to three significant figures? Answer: 1.03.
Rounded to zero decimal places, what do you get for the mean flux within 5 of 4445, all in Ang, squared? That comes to 202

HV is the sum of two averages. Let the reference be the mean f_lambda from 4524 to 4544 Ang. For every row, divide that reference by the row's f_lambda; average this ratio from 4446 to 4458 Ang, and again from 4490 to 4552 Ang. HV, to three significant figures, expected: 2.01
